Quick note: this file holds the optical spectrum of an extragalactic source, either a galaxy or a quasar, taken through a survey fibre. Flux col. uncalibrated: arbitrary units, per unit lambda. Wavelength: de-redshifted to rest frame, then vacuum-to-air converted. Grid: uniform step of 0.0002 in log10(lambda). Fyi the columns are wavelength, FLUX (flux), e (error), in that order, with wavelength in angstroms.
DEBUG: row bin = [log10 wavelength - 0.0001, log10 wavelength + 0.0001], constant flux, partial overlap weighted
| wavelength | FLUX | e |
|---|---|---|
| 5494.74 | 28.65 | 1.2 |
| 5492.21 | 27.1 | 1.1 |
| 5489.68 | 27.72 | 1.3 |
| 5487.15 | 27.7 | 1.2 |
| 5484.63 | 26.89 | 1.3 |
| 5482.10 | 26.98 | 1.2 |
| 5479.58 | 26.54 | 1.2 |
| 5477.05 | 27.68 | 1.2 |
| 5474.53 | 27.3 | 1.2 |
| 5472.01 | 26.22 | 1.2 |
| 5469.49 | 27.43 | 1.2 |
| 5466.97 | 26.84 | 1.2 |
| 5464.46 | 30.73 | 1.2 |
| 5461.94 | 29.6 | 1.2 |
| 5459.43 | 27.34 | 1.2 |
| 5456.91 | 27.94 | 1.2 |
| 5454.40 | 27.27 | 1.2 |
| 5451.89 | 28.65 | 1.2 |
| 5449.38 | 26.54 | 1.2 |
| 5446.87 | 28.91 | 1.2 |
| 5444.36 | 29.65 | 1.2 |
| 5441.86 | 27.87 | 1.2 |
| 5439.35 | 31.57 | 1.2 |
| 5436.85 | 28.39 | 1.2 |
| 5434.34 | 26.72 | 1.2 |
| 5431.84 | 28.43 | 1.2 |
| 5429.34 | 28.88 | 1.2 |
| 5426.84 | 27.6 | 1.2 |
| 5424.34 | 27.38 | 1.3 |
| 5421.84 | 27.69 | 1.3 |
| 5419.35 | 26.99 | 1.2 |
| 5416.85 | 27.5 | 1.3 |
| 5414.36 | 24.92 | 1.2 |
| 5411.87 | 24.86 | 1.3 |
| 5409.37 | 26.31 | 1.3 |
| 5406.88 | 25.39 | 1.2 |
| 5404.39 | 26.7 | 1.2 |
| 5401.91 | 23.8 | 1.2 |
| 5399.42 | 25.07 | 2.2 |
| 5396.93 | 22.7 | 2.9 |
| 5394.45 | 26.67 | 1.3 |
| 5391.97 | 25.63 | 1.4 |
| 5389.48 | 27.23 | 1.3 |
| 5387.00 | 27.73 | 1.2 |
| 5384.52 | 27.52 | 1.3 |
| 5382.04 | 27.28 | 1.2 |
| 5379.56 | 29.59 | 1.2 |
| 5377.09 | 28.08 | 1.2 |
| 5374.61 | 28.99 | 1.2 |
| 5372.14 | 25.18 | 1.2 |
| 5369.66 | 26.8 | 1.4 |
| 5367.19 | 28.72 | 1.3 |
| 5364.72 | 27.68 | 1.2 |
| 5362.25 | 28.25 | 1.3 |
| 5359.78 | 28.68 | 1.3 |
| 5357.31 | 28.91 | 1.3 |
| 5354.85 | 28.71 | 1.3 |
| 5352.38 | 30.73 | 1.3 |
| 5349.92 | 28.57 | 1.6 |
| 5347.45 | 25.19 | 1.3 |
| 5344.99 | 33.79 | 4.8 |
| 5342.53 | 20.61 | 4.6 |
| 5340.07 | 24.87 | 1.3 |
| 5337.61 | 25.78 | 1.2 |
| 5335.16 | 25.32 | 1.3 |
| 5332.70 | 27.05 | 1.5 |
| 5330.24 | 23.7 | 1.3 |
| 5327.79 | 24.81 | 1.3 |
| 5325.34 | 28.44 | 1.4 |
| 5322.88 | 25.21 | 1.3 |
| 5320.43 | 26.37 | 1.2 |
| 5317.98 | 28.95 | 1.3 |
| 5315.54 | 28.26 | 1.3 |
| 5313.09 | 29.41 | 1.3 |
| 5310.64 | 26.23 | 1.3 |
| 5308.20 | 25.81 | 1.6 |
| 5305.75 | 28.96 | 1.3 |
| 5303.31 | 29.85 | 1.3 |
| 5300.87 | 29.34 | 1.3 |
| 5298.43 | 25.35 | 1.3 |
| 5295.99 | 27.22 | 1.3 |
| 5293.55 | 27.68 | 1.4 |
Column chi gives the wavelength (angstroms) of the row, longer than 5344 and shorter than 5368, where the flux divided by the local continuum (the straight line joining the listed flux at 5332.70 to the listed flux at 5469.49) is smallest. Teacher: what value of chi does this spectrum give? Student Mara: 5347.45 angstroms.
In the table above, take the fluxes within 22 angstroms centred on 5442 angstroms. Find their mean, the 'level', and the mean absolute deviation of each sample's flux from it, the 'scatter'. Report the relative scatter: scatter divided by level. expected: 0.04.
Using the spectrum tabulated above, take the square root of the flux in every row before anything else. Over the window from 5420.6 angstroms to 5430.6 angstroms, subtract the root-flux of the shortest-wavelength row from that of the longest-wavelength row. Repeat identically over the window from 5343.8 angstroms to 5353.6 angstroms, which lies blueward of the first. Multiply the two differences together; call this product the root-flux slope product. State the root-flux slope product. -0.03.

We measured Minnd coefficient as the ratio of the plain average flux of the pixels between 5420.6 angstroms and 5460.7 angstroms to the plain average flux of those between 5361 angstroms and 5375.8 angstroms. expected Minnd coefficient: 1.02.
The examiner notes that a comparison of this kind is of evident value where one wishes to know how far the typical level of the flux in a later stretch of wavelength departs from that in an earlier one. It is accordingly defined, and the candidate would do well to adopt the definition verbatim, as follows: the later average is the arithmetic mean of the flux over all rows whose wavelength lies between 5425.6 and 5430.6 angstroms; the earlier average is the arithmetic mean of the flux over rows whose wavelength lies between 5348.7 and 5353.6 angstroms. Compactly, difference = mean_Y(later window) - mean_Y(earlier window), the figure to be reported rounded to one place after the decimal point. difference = -1.4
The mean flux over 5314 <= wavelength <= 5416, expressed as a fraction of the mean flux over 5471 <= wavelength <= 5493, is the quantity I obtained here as 0.988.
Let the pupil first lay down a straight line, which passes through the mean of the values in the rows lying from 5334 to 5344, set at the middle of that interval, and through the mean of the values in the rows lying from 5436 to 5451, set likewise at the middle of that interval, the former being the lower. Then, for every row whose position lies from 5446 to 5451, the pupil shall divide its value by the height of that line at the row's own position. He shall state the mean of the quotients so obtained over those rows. 0.95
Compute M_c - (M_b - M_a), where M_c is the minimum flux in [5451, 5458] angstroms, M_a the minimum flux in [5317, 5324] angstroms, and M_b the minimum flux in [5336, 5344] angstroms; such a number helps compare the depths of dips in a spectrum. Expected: 31.9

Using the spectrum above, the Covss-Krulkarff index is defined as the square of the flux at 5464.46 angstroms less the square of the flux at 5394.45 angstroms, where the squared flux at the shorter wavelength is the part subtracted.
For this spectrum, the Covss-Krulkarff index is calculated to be 233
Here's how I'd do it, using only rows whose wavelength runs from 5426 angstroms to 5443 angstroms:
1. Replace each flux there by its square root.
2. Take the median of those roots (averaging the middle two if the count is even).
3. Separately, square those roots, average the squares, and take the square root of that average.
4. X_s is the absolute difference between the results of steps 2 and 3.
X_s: 0.010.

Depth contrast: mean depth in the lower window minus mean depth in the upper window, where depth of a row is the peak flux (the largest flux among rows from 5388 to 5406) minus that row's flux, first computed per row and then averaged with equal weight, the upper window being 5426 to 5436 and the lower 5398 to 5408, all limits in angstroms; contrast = 2.7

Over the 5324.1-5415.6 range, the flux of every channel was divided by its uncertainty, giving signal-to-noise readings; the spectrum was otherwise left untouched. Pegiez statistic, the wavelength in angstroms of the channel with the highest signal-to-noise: 5379.56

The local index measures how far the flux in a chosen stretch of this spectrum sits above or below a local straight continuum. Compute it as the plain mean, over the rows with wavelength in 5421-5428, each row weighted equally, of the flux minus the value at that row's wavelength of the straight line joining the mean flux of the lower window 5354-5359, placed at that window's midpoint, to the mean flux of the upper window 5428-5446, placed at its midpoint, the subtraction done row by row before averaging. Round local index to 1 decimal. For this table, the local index -1.2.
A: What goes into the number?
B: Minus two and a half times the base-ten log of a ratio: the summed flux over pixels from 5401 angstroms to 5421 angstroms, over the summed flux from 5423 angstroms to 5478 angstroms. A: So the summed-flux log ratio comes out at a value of 1.2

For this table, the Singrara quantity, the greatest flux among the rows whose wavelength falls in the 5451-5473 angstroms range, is 30.73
